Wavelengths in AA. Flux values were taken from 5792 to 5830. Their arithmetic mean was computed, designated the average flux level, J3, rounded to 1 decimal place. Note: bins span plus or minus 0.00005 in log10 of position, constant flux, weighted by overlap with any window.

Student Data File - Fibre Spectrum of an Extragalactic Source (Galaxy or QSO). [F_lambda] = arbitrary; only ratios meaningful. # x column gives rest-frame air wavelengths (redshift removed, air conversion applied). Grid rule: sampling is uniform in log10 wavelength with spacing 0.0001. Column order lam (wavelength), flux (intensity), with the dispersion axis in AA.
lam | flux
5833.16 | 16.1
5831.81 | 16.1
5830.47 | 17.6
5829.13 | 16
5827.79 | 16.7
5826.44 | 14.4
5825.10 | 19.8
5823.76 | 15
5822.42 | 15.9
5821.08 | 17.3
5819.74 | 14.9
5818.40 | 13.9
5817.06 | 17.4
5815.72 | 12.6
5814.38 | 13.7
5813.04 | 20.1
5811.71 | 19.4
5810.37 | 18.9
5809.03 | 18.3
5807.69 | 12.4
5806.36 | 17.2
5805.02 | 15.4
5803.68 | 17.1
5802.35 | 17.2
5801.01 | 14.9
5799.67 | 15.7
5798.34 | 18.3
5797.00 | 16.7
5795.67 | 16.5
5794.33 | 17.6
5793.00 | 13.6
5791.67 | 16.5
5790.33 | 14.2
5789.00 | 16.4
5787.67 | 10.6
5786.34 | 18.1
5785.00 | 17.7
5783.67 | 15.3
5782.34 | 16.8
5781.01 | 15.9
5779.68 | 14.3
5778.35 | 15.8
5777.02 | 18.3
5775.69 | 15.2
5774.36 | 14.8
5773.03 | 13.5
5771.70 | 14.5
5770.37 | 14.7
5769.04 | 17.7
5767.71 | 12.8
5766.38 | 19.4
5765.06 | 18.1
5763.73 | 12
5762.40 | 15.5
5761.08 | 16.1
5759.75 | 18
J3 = 16.3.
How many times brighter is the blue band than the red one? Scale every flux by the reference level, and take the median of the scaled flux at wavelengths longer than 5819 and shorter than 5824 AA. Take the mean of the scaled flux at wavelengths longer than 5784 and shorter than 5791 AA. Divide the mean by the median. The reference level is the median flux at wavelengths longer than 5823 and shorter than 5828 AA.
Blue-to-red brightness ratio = 1.00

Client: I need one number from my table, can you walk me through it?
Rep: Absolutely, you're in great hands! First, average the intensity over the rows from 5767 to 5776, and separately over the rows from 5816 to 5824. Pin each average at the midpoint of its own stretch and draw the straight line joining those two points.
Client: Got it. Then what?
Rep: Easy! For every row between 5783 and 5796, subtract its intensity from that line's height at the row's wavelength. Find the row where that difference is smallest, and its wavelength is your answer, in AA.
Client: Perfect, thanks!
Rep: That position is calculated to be 5786.34 AA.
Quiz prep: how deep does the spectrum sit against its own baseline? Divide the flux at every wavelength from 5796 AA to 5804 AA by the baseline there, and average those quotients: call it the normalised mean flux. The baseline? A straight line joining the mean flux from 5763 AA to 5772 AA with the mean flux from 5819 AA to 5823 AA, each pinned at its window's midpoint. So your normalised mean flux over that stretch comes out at 1.05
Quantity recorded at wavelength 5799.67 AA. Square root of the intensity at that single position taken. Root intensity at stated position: 3.96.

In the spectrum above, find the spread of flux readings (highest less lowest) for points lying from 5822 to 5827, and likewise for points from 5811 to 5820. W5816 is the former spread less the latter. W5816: -2.10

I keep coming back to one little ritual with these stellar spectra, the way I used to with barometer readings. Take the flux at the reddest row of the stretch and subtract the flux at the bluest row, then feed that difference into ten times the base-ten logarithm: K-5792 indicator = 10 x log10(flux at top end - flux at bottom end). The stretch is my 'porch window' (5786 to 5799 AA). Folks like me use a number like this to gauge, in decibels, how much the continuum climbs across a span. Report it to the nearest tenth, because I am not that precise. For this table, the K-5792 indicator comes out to -7.0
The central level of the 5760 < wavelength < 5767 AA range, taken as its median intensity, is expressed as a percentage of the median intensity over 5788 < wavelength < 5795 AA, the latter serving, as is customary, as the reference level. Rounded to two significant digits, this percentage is 98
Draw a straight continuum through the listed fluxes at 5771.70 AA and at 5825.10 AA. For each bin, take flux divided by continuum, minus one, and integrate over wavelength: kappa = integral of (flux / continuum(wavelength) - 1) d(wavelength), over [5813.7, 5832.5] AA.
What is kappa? -4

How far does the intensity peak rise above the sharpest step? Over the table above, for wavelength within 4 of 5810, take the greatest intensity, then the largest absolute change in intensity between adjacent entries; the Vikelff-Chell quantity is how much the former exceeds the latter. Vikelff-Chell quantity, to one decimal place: 14.2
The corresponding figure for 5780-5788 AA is 10.6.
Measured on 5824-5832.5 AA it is 14.4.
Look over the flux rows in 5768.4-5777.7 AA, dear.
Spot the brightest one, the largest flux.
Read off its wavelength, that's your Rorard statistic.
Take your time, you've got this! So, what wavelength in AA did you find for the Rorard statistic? 5777.02 AA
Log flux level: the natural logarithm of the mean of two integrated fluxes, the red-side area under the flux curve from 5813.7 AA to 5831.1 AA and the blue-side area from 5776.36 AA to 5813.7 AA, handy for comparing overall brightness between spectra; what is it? 6.1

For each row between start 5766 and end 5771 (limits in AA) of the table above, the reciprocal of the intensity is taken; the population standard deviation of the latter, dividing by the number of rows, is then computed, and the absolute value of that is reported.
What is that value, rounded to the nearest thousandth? 0.010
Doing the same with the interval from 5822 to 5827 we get 0.007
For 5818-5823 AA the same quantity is 0.005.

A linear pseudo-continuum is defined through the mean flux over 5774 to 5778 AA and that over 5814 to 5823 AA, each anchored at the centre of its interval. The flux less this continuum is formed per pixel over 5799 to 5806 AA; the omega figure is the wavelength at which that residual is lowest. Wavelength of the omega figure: 5801.01 AA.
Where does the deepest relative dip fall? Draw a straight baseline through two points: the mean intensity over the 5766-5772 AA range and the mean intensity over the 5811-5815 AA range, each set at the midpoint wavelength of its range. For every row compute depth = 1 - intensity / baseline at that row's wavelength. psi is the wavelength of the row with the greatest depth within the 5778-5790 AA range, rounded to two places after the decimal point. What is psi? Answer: 5787.67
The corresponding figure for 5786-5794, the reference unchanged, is 5787.67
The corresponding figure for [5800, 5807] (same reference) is 5801.01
